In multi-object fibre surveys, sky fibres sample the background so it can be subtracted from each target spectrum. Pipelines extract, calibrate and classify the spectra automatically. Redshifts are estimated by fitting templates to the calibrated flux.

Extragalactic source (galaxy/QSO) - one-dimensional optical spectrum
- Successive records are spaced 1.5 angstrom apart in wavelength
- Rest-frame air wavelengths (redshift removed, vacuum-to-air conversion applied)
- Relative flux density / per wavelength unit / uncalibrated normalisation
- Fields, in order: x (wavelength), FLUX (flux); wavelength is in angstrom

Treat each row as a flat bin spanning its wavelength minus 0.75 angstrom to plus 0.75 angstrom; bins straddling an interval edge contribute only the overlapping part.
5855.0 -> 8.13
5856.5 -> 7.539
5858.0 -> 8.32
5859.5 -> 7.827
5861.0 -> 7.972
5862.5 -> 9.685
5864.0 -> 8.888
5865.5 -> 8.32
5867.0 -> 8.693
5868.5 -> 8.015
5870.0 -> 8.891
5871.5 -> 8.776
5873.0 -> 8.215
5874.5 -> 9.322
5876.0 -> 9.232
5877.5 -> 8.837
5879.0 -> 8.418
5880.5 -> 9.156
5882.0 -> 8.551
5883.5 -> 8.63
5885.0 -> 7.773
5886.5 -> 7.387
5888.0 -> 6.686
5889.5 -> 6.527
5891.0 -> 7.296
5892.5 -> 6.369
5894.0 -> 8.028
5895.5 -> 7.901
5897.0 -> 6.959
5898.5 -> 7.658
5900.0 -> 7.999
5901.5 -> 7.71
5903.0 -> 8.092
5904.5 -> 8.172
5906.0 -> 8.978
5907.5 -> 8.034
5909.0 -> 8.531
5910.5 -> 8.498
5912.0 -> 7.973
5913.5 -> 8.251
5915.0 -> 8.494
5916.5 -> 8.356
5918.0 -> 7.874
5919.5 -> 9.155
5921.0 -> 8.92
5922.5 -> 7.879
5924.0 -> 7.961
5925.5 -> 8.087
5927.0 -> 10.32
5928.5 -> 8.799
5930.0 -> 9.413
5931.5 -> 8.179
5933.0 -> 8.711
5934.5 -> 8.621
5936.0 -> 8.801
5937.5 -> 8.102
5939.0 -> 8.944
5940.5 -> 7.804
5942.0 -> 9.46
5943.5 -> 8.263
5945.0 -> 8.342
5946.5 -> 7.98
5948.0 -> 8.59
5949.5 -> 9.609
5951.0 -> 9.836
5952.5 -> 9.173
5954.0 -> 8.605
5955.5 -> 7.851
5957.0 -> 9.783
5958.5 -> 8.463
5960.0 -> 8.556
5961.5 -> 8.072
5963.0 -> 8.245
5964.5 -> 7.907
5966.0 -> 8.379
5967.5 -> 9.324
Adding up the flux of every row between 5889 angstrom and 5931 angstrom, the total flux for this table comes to 228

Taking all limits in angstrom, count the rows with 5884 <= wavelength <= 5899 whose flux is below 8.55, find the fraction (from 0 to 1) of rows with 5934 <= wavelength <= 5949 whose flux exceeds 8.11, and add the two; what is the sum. 10.7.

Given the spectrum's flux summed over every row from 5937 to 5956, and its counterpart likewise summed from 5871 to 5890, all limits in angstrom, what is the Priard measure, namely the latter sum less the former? -5.0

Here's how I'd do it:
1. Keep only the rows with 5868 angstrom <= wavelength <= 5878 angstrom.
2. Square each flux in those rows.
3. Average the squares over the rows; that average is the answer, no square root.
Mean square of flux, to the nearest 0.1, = 76.9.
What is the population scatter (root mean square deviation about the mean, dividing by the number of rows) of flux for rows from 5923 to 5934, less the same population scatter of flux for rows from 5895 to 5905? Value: 0.4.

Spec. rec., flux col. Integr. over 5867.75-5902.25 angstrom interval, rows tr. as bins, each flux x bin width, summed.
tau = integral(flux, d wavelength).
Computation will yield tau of 277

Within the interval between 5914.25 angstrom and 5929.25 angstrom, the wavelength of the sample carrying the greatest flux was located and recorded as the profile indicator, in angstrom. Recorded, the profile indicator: 5927.0 angstrom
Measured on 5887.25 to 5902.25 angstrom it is 5894.0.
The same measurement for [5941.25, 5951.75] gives 5951.0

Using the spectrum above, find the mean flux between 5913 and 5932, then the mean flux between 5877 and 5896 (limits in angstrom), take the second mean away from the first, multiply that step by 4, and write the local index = 3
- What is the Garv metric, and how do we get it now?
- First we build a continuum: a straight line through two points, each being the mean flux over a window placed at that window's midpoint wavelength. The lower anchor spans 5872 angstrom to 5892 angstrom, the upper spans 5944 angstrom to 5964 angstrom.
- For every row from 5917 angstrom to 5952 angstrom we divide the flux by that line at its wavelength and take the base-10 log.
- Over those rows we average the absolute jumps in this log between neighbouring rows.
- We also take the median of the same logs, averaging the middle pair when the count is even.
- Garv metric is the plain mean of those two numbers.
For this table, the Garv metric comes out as 0.021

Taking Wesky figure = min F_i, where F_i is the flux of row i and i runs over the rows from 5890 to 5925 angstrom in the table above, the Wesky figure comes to 6.369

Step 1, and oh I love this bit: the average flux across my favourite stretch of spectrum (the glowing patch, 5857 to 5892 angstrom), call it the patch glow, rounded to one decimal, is 8.3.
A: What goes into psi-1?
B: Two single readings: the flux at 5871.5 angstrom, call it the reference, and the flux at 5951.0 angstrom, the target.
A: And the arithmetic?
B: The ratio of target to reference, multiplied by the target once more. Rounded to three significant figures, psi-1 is 11.0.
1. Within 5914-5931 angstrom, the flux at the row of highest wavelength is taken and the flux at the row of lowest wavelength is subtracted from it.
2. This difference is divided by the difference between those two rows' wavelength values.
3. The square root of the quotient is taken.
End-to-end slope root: 0.25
